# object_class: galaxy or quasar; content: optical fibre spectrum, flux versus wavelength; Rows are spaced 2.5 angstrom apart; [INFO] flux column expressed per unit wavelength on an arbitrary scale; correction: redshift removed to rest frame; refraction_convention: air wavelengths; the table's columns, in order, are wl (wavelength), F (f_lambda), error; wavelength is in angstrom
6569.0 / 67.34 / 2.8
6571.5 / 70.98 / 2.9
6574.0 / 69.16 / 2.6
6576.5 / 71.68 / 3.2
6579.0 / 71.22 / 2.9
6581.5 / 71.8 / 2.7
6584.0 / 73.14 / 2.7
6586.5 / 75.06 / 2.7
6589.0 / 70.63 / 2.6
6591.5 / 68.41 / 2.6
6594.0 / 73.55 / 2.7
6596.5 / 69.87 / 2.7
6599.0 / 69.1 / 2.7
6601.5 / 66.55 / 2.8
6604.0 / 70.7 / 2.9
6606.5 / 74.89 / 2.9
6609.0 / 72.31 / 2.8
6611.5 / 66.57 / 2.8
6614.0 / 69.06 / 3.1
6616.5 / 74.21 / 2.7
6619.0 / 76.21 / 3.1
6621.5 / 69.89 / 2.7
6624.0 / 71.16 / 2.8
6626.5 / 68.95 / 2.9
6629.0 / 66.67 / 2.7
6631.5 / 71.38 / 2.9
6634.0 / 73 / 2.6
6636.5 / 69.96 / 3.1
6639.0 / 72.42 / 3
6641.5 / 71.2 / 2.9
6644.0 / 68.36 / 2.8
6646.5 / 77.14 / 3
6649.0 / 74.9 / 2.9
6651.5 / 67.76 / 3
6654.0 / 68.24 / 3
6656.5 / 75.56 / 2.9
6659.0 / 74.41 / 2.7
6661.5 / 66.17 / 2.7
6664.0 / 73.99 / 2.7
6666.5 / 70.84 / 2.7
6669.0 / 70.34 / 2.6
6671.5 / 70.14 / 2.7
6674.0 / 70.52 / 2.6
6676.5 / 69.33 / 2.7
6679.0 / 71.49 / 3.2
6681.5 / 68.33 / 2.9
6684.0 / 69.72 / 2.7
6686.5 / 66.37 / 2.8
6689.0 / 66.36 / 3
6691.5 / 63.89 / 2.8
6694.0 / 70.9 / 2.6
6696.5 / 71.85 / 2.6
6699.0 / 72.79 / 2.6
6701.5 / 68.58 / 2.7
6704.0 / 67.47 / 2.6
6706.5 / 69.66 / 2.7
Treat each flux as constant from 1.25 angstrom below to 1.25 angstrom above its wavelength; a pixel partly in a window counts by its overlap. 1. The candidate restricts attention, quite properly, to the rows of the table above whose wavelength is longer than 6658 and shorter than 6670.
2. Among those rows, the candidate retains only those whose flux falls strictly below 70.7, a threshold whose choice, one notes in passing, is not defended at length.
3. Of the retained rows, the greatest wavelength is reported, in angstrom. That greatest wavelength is 6669.0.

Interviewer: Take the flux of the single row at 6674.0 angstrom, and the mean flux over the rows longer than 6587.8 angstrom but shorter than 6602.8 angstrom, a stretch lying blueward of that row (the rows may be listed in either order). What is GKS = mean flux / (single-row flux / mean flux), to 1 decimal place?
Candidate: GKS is 68.9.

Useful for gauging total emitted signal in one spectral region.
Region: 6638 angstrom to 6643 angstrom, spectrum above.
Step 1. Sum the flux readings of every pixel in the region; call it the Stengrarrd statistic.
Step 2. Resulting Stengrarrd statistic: 144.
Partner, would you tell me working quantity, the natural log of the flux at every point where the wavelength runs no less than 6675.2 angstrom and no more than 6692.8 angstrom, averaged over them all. 4.22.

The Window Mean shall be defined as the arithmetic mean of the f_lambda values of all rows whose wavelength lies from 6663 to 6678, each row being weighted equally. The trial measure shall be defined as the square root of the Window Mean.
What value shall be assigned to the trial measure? 8.42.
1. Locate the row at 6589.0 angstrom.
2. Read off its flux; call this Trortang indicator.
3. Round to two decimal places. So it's 70.63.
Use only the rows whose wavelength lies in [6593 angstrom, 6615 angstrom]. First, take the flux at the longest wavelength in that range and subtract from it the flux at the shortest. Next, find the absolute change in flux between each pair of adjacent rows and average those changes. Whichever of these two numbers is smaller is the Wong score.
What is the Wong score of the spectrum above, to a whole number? -4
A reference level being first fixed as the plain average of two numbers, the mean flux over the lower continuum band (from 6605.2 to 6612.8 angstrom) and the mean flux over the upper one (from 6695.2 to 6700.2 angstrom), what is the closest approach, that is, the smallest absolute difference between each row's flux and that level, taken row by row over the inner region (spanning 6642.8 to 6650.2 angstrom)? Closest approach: 3.1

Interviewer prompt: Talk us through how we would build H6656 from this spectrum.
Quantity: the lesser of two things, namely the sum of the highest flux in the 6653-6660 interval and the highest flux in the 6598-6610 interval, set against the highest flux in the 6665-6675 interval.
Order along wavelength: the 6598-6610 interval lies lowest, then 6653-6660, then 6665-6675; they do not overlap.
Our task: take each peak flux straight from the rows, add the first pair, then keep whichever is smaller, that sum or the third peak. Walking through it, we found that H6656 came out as 70.8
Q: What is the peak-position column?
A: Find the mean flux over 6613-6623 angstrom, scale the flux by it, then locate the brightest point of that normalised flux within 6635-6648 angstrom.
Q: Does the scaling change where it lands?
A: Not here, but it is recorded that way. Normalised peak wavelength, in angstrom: 6646.5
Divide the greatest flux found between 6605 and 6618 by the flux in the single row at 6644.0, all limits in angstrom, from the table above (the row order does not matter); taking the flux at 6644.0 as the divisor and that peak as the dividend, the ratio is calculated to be 1.10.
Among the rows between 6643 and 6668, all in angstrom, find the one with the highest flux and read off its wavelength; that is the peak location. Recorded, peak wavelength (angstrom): 6646.5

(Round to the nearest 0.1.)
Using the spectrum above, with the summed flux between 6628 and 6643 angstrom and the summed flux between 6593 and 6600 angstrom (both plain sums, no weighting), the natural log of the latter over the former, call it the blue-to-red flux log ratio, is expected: -0.7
